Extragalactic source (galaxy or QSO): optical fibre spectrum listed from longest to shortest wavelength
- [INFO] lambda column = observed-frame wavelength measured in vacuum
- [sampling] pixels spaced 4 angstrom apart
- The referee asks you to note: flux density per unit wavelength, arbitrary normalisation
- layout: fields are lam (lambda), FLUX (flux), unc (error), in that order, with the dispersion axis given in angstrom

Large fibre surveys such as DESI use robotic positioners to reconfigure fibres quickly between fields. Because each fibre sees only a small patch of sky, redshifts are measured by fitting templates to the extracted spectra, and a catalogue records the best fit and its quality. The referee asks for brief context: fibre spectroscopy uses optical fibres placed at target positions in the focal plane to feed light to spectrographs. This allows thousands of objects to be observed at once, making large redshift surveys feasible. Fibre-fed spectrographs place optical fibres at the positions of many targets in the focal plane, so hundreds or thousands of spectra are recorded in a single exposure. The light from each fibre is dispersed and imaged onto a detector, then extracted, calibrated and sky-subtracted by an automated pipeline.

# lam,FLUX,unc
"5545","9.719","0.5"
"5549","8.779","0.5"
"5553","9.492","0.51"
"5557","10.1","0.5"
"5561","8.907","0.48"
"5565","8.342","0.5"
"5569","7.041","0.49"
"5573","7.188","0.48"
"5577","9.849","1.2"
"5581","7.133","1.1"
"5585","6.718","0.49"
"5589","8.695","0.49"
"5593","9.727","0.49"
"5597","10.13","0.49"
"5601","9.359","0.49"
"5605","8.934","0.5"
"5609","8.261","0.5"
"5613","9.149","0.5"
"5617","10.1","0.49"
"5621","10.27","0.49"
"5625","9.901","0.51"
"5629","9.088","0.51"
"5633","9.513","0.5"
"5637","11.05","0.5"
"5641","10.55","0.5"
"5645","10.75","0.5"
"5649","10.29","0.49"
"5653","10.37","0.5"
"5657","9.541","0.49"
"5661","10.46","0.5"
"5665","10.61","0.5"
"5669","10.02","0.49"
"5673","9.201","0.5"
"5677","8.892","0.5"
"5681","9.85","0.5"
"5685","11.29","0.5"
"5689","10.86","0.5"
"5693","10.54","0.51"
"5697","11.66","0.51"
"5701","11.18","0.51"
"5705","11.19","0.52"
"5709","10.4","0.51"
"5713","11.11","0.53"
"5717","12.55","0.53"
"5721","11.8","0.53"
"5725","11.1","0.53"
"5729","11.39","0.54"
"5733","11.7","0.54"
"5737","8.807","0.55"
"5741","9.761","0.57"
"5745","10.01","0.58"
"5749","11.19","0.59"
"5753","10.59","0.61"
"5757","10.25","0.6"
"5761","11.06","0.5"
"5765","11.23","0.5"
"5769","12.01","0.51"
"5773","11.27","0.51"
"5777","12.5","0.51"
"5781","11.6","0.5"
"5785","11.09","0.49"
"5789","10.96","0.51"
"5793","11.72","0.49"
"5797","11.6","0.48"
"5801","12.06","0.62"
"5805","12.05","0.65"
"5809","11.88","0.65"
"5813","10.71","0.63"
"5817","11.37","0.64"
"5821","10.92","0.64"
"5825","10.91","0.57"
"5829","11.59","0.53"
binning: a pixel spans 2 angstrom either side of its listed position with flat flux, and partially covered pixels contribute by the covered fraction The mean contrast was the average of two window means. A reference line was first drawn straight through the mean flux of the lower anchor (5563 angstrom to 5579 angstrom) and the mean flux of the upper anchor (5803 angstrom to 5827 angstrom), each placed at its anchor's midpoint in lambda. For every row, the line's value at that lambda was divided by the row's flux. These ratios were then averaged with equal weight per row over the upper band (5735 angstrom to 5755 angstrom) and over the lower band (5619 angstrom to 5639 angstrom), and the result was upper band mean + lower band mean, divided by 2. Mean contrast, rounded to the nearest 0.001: 0.966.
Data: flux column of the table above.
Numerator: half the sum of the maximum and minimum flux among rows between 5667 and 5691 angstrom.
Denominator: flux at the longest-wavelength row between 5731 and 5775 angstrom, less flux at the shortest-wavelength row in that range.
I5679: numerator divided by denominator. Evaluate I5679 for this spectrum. -23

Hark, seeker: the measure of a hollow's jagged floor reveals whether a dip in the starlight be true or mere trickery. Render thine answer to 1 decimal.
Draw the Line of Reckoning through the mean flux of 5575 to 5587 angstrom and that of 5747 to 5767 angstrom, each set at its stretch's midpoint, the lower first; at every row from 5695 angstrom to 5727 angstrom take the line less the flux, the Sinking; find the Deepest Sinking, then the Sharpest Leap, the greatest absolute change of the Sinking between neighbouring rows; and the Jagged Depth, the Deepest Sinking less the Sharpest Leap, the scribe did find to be -1.7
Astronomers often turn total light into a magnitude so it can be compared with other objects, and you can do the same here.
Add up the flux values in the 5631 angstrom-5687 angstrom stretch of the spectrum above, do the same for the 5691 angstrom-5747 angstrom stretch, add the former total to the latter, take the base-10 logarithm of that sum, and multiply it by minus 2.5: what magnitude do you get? -6.18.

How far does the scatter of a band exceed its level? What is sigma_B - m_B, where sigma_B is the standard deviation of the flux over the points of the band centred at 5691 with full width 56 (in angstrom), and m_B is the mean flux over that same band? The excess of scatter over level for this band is -9.7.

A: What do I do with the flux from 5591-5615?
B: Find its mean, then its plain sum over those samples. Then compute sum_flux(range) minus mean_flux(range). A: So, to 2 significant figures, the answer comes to 46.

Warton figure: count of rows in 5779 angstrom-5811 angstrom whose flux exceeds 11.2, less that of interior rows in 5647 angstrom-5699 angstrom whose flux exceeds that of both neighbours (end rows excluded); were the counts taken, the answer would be 3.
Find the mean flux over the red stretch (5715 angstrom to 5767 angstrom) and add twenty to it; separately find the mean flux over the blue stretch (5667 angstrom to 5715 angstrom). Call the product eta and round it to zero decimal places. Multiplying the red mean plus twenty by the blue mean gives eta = 325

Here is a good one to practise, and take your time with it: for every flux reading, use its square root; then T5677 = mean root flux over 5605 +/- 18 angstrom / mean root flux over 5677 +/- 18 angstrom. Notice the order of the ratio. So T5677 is 0.961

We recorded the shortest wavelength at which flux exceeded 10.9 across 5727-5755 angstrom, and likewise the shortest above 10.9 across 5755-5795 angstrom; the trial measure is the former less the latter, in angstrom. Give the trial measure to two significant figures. -32 angstrom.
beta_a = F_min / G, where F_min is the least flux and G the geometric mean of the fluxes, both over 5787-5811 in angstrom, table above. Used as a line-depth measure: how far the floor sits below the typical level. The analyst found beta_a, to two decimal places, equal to 0.94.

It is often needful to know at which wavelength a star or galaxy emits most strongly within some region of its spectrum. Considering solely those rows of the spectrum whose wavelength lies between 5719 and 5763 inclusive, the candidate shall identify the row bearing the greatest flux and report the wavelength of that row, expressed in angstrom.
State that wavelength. 5721 angstrom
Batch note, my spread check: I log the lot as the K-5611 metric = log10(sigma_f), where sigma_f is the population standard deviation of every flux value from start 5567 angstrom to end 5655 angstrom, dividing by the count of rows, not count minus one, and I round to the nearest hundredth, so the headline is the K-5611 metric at 0.10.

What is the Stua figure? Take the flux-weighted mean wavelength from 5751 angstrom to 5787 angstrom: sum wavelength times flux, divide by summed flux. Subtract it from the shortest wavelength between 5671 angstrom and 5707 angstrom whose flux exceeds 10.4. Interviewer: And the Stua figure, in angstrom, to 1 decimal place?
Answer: -84.4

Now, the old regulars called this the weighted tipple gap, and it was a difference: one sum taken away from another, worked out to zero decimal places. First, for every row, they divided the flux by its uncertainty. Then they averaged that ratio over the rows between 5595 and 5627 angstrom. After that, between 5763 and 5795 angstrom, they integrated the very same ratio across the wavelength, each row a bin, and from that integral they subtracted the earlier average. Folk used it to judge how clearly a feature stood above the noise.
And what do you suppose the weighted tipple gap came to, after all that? 716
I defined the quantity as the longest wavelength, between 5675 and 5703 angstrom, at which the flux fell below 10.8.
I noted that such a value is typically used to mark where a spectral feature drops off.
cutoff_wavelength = 5693 angstrom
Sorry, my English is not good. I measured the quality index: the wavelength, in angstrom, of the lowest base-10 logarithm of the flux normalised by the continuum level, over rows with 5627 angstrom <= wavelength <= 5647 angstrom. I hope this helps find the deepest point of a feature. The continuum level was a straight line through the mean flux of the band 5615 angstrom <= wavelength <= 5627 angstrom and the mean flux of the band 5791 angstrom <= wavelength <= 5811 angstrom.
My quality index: 5629 angstrom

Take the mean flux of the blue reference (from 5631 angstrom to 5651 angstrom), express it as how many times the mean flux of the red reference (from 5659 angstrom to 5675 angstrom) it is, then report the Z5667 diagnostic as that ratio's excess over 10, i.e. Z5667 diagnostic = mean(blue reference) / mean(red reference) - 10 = -8.96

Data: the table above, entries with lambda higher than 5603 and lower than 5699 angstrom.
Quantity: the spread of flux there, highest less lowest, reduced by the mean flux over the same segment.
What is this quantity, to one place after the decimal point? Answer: -6.6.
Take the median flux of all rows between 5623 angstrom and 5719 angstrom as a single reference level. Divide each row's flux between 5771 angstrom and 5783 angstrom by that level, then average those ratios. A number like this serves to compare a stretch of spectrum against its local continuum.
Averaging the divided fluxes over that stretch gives 1.12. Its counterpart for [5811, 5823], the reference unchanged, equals 1.05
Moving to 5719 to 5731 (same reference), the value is 1.09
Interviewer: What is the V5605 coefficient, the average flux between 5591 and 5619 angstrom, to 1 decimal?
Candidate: 9.4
